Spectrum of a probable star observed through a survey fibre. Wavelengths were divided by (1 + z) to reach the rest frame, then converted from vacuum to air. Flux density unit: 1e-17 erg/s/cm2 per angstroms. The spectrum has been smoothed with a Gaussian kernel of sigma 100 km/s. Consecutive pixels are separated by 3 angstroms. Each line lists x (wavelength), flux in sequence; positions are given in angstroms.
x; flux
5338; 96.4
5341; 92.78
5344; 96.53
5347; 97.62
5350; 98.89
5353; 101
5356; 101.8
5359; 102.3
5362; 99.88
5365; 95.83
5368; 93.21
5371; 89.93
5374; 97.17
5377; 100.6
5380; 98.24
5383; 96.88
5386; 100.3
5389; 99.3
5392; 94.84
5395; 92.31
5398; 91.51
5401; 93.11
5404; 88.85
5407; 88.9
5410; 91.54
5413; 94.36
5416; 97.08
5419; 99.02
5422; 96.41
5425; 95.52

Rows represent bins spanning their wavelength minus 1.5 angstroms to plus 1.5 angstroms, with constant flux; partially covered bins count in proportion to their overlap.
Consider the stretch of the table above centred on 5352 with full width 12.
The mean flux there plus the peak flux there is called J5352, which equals 202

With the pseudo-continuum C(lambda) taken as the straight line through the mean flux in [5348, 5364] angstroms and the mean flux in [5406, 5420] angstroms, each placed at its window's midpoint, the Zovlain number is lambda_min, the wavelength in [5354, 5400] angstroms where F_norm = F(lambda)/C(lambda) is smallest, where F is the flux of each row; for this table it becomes 5371 angstroms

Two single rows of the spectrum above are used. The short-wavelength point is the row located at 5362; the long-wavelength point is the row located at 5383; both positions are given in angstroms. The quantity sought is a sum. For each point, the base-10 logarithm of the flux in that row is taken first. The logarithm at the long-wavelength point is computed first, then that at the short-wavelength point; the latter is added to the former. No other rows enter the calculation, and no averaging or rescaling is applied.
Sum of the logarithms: 3.99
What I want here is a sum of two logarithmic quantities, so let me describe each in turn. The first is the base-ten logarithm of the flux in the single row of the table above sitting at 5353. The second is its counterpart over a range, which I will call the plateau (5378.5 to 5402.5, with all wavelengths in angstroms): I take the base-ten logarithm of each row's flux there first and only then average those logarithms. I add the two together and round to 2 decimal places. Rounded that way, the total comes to 3.99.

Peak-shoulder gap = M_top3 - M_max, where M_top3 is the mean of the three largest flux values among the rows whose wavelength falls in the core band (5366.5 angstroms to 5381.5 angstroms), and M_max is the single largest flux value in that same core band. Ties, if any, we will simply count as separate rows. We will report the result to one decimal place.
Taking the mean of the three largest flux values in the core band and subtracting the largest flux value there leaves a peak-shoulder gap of -1.9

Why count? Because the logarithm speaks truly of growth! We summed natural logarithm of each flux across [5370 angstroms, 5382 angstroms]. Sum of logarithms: 18.3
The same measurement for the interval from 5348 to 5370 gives 32.2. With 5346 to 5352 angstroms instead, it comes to 9.2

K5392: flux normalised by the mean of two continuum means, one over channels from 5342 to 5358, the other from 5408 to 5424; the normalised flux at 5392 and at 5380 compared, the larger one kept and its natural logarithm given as 0.01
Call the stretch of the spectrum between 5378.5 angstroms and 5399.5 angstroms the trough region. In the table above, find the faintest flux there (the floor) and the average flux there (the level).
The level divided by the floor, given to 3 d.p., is 1.051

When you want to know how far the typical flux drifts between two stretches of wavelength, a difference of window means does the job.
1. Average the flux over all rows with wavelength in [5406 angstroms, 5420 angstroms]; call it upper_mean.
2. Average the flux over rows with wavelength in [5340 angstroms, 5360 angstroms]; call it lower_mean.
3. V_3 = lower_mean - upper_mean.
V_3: 5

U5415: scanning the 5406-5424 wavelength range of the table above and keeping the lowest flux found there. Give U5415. 88.9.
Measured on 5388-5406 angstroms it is 88.85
